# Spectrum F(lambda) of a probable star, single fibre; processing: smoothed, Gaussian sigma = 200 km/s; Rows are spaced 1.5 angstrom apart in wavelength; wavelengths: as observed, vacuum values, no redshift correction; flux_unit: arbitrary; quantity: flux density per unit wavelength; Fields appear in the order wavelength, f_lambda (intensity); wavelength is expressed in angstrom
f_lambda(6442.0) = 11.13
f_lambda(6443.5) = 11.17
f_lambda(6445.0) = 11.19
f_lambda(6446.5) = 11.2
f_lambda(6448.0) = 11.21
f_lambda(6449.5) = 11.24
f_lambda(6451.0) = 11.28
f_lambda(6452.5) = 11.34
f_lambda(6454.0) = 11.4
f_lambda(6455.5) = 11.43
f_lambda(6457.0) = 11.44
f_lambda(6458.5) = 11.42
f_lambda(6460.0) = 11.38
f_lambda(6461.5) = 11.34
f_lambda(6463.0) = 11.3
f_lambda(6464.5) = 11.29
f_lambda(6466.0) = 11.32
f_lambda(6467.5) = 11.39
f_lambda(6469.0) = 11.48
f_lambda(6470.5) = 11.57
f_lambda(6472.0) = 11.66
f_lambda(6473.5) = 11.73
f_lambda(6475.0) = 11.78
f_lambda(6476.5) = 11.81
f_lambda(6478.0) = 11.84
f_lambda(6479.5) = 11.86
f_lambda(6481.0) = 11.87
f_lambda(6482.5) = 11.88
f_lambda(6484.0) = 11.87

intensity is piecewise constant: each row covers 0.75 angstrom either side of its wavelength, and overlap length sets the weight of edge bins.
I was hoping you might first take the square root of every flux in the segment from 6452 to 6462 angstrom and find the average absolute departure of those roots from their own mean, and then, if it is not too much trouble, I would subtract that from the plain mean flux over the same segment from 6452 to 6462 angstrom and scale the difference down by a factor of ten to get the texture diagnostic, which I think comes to 1.14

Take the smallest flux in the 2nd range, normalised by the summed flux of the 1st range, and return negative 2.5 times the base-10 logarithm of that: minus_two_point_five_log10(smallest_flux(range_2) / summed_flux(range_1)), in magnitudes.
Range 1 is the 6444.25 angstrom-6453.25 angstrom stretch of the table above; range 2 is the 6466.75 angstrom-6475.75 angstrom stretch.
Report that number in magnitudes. 1.93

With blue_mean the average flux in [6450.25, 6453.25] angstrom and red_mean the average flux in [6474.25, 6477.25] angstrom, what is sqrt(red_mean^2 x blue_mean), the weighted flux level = 39.7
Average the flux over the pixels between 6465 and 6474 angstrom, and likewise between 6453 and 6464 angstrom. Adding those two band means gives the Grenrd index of 22.9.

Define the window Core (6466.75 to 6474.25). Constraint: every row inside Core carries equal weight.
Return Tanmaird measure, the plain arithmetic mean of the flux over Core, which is 11.6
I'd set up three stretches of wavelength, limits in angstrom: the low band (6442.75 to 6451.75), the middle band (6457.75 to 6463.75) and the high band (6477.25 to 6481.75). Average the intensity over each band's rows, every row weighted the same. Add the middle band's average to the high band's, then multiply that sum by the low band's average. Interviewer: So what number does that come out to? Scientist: 260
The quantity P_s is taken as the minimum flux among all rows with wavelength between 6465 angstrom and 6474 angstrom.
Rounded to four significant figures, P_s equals 11.32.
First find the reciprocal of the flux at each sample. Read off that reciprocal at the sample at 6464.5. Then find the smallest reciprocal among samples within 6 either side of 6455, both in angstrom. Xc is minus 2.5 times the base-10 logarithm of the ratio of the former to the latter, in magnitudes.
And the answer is -0.014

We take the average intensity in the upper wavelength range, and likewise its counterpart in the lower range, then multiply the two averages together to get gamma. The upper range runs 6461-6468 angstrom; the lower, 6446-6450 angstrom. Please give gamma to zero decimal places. 127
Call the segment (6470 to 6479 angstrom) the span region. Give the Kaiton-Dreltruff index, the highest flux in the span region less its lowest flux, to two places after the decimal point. 0.27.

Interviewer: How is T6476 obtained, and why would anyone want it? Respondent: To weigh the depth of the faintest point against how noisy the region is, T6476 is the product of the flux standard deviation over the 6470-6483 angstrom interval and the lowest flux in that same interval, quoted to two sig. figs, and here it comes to 1.2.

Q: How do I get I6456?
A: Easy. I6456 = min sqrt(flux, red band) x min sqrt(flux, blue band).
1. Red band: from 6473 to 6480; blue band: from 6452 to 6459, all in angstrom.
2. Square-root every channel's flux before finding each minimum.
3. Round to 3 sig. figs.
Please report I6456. 11.5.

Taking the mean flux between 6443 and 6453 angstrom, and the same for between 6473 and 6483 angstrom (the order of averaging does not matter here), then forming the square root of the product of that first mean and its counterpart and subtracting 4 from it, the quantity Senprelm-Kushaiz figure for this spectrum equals 7.52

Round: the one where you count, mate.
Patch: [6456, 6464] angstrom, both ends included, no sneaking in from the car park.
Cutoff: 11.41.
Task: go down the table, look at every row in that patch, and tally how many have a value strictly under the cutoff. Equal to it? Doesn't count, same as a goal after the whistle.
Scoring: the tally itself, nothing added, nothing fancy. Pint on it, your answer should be 3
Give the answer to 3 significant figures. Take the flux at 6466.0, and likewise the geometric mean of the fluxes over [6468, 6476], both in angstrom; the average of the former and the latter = 11.5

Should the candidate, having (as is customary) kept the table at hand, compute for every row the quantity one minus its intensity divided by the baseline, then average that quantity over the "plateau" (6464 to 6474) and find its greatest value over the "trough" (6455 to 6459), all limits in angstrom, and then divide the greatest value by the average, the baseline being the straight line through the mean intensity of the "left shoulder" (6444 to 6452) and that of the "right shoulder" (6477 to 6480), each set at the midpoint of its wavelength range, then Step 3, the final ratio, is 0.1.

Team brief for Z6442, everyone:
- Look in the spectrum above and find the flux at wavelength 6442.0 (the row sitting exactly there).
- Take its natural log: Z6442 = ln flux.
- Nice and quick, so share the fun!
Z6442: 2.41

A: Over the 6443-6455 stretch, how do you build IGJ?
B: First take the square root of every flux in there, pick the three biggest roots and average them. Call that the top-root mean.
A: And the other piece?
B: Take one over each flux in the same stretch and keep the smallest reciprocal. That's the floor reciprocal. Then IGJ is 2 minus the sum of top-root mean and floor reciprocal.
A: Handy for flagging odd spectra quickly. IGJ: -1.46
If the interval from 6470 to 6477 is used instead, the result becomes -1.52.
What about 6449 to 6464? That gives -1.47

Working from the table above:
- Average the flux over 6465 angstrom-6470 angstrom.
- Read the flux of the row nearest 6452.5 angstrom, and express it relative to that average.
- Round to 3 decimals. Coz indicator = 0.995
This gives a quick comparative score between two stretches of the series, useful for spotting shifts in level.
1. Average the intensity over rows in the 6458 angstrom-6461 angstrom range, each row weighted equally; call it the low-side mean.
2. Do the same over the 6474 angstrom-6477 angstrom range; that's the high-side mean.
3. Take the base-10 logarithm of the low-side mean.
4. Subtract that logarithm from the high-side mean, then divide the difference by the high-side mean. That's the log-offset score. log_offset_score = 0.910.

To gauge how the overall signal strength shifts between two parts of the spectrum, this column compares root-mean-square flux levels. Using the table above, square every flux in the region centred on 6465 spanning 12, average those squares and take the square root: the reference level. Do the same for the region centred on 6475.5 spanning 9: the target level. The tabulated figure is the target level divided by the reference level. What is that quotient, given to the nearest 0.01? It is 1.03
